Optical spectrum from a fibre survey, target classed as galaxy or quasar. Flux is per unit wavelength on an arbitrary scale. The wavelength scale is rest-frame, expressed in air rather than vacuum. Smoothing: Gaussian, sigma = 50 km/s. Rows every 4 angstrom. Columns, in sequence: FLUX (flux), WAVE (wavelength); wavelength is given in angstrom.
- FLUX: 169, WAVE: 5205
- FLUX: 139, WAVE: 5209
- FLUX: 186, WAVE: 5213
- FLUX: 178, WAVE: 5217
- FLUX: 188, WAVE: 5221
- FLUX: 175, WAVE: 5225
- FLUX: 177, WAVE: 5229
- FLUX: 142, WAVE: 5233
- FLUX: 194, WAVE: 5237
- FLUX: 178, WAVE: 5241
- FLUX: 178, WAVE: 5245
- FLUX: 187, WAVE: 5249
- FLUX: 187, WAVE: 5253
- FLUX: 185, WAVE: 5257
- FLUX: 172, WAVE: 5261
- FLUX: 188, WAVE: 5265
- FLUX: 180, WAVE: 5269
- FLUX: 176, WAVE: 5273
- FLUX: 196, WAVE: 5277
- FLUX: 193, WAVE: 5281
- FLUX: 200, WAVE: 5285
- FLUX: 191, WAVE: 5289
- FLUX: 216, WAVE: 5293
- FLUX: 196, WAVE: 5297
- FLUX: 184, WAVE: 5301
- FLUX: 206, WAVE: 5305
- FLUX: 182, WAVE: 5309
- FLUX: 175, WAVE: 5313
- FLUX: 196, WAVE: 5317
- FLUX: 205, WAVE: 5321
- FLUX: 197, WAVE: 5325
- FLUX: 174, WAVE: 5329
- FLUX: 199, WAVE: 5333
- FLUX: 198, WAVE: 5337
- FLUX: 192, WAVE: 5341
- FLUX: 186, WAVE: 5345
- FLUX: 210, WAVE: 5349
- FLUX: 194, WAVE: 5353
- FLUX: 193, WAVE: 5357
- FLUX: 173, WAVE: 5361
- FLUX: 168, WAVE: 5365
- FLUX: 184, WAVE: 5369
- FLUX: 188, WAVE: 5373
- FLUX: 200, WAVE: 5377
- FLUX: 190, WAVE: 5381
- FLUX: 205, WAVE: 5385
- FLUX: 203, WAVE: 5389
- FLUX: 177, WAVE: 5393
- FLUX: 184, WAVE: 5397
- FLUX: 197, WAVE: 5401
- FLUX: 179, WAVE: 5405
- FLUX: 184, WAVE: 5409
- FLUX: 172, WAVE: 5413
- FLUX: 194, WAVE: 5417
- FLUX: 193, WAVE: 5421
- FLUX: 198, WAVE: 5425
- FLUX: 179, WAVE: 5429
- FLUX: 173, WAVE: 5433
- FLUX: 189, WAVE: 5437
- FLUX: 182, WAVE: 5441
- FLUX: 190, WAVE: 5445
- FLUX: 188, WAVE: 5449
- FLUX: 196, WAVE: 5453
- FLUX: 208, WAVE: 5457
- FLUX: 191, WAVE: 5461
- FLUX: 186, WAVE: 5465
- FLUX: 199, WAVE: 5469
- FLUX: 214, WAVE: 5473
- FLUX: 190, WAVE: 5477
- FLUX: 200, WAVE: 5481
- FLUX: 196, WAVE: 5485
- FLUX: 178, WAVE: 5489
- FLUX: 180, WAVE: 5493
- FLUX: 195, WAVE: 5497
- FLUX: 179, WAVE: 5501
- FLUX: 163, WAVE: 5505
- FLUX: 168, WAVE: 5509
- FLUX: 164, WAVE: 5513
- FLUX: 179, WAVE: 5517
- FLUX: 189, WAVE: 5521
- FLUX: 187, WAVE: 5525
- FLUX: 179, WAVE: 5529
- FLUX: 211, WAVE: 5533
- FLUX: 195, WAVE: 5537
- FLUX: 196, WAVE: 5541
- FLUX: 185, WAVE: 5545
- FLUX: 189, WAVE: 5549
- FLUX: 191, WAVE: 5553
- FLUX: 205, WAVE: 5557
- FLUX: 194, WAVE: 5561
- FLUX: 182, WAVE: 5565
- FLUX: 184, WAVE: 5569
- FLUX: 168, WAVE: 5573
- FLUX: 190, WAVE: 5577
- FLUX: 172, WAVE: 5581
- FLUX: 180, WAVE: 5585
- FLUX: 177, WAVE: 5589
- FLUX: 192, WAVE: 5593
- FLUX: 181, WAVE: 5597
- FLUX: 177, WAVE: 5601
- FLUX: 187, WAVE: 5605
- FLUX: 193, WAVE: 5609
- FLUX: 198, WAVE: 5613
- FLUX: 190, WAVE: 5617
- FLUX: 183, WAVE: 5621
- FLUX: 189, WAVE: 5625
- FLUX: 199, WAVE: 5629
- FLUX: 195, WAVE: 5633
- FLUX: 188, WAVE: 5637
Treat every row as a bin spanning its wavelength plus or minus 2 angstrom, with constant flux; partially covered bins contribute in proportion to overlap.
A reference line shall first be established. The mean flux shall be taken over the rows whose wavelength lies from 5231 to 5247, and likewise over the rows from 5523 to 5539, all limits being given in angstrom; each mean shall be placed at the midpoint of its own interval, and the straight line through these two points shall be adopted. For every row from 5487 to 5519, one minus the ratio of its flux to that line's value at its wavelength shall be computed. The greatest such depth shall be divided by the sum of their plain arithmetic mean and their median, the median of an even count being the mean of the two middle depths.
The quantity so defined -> 1.0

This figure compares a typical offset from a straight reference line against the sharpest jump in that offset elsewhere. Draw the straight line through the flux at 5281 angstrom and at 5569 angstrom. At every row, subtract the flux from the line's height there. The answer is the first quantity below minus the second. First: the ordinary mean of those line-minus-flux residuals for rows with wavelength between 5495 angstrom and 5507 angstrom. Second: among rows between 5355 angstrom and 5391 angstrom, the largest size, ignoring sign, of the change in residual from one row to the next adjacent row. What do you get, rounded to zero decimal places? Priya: -13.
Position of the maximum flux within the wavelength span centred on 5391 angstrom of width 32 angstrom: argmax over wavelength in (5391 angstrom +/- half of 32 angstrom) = 5385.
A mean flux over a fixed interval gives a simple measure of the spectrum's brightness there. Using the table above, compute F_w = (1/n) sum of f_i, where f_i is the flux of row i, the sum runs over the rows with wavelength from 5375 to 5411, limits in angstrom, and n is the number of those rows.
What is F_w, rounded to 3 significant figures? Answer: 191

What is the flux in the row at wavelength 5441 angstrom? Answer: 182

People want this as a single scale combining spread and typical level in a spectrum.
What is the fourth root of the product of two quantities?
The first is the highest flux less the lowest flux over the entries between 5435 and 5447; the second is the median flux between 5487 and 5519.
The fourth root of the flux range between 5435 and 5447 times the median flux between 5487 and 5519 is 6.1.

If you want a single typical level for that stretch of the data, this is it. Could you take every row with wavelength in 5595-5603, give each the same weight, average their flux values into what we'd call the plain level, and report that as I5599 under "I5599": 179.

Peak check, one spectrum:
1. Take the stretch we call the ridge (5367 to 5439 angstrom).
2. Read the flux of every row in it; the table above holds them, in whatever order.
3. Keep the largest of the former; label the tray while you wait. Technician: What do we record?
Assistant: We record 205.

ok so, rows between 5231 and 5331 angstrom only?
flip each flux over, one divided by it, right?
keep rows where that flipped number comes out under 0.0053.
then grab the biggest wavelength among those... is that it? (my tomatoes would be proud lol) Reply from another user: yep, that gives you 5325 angstrom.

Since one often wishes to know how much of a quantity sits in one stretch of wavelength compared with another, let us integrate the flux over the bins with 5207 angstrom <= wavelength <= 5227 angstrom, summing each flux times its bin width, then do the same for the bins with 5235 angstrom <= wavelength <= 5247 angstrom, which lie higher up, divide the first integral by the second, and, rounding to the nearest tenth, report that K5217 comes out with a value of 1.6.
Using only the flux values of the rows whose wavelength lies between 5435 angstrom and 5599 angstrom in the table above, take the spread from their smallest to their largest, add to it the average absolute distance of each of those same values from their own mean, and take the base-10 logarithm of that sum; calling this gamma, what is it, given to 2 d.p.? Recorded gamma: 1.78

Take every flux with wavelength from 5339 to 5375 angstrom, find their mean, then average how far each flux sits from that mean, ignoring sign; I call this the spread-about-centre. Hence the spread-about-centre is 8.7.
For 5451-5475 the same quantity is 8.0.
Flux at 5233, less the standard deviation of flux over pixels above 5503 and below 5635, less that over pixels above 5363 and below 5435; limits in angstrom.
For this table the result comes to 120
